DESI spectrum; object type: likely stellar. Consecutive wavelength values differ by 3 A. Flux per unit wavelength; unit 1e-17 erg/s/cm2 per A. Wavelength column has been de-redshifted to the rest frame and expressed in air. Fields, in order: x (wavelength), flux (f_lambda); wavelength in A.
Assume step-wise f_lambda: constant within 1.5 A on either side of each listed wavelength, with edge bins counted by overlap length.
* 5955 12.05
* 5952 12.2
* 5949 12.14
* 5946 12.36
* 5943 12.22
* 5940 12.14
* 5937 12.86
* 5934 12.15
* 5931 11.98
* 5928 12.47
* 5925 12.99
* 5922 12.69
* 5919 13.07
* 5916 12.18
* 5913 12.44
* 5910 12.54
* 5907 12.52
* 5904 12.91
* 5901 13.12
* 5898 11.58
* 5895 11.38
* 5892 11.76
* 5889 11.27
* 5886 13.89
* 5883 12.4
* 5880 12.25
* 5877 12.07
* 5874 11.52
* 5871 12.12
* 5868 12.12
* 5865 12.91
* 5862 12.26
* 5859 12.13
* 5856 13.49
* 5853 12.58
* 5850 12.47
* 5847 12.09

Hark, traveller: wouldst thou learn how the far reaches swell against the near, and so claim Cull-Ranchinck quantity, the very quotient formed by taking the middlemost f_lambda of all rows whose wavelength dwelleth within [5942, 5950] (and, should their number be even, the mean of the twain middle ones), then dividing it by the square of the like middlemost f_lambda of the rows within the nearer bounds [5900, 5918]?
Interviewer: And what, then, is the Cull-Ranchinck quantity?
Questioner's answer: 0.0778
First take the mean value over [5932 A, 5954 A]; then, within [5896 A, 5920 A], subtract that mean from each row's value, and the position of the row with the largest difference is 5901 A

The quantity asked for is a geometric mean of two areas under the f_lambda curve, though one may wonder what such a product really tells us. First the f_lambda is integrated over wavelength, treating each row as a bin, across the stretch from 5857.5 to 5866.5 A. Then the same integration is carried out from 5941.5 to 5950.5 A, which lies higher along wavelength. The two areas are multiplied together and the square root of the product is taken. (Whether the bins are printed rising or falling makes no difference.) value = 111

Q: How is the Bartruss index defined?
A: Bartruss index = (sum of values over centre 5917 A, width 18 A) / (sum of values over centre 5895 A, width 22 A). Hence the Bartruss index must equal 0.88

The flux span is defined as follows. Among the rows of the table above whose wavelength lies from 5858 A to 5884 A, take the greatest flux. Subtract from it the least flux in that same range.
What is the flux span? 1.4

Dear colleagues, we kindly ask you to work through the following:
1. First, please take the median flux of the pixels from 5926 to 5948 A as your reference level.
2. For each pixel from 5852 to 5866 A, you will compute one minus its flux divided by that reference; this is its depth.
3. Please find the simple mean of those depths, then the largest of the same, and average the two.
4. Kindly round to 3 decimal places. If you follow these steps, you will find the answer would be -0.015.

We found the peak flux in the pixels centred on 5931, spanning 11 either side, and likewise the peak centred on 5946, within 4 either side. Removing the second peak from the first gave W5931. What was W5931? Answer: 0.63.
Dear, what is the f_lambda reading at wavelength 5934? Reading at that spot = 12.15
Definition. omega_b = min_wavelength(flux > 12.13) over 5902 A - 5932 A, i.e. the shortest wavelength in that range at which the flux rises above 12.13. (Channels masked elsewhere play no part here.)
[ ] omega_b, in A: 5904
